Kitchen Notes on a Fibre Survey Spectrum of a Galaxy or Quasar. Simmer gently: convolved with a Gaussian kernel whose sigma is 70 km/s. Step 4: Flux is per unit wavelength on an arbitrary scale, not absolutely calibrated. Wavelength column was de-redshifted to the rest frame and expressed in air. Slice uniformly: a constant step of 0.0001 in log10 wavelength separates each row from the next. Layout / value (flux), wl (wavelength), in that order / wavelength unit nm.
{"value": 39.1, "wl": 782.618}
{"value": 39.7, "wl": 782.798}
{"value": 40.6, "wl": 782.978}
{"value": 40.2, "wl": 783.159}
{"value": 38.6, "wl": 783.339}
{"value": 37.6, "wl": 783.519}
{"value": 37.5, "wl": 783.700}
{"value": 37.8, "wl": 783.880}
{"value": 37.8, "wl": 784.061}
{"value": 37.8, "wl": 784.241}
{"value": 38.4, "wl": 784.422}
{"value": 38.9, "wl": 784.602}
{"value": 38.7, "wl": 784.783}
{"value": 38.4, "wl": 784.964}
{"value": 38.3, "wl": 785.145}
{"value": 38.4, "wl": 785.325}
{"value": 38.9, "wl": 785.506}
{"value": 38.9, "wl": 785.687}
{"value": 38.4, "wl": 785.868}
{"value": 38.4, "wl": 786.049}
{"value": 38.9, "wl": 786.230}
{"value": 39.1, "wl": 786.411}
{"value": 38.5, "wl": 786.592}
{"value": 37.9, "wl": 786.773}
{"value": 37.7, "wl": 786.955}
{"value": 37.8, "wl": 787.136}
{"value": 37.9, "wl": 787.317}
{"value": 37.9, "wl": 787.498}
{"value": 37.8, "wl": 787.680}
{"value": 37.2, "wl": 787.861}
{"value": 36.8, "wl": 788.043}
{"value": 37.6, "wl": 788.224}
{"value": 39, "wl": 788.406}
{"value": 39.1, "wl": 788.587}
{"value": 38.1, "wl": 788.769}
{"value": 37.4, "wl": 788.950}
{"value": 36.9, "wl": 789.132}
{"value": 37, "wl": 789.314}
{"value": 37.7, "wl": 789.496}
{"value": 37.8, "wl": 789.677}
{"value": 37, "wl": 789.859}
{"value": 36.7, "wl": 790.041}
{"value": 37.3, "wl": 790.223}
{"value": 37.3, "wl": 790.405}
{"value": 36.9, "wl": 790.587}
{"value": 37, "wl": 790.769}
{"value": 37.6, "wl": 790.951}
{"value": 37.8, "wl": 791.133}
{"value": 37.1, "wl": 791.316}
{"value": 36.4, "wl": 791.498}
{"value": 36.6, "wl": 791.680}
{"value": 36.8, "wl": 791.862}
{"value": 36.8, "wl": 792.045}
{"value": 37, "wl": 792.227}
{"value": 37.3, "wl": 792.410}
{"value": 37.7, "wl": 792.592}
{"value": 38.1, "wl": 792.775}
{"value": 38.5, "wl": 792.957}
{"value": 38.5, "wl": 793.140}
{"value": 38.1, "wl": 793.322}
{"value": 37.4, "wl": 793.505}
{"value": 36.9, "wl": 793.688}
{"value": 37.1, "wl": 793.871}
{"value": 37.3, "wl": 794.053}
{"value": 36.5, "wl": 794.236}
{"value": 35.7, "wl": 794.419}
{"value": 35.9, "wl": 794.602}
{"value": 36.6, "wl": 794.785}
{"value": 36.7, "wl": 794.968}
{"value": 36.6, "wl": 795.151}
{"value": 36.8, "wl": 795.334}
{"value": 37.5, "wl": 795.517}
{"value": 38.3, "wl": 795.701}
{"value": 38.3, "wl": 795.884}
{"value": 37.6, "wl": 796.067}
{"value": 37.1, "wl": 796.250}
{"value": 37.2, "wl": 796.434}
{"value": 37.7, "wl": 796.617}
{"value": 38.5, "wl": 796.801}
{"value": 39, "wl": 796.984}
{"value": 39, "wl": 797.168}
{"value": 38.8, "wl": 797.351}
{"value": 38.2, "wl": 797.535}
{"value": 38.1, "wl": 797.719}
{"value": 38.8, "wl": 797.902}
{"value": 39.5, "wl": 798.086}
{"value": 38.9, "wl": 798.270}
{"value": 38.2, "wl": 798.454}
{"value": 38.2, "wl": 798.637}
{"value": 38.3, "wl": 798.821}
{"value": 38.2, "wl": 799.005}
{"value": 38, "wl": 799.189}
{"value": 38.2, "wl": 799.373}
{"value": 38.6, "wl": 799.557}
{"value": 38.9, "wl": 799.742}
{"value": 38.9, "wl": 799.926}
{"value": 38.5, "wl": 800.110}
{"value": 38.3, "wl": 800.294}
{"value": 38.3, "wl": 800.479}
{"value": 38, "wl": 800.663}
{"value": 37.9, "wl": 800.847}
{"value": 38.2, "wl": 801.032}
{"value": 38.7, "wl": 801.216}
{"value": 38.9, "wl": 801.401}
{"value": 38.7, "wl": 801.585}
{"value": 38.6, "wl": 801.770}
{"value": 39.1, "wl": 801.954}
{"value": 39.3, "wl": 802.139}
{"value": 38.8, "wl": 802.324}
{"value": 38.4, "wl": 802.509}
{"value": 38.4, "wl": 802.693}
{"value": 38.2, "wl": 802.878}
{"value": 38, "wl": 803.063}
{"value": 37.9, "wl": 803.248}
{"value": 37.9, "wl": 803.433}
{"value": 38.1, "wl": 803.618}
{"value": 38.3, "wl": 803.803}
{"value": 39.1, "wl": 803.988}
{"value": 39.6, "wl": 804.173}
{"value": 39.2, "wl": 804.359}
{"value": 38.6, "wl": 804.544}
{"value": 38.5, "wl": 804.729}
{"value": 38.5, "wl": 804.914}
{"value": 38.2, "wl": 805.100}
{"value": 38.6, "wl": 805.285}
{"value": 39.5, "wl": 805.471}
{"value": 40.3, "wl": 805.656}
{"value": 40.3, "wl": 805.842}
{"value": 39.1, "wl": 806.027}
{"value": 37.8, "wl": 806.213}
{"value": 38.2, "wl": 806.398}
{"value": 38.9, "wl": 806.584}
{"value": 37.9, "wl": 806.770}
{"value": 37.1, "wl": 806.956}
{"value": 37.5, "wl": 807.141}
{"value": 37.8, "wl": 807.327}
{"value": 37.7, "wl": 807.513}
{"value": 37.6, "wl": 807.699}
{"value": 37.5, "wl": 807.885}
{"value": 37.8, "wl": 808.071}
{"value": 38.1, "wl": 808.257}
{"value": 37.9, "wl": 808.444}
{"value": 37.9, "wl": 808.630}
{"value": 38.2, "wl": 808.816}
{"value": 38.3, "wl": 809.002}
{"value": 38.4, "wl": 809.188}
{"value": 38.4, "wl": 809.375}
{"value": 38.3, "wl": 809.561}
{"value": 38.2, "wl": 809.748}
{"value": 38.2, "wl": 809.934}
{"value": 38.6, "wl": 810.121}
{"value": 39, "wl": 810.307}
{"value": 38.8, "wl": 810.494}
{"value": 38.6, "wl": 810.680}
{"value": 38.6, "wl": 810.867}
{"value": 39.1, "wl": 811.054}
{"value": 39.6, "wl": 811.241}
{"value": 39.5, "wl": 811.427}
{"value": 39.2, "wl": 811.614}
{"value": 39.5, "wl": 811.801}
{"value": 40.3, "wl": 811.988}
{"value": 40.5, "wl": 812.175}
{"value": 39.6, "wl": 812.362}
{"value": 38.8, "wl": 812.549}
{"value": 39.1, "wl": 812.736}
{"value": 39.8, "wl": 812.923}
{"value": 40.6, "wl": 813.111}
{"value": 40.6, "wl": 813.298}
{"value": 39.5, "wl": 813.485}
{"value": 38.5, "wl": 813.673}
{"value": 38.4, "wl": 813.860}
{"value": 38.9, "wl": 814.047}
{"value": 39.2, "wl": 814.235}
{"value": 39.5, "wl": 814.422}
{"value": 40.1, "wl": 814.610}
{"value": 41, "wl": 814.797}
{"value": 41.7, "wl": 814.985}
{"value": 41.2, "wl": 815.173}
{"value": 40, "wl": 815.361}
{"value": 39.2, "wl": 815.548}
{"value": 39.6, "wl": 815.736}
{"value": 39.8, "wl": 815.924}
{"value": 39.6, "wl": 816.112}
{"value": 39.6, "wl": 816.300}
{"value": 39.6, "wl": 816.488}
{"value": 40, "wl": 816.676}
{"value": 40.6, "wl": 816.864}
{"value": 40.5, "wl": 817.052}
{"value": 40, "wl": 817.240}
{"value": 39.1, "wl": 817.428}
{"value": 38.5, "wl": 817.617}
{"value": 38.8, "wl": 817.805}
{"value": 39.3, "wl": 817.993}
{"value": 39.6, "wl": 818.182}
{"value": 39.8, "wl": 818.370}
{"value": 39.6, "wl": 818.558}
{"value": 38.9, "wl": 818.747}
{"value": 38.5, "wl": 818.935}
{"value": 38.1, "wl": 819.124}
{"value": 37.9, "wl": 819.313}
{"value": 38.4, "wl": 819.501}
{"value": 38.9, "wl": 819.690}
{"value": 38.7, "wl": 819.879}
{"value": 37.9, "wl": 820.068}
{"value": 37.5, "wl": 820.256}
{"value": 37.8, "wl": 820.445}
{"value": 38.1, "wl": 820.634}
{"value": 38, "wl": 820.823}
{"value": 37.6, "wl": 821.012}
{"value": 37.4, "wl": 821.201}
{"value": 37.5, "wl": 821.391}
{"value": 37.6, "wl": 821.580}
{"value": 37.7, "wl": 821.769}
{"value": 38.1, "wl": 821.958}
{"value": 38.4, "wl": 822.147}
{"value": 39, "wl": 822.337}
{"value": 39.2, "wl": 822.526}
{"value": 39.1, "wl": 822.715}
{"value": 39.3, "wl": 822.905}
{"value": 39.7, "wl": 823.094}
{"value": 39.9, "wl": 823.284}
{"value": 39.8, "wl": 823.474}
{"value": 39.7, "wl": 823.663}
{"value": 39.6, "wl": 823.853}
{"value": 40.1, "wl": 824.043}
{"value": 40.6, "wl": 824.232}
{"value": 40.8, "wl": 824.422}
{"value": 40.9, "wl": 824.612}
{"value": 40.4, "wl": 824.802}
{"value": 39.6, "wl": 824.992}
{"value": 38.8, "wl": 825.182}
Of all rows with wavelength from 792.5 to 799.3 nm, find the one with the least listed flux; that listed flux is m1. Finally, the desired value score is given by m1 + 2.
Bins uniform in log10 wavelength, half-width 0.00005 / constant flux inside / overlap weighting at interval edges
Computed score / 37.7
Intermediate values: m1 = 35.7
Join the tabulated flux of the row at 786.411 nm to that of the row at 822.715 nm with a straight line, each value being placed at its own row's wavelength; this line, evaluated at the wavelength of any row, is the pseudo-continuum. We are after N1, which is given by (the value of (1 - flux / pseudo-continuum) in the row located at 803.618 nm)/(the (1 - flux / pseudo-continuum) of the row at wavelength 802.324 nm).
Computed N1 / 3.3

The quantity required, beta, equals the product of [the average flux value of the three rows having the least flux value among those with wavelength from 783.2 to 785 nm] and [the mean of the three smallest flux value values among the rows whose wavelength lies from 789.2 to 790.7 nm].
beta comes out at 1387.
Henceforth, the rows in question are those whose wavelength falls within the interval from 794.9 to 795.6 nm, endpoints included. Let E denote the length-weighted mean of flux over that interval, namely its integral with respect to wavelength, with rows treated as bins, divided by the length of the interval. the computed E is 36.9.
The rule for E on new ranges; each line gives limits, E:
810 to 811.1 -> 38.7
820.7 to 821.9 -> 37.7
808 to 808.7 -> 37.9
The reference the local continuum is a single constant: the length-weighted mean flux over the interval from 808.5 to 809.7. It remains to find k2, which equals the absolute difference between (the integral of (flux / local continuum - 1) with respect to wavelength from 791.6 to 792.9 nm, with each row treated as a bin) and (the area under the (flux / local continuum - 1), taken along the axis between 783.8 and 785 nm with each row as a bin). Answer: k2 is 0.035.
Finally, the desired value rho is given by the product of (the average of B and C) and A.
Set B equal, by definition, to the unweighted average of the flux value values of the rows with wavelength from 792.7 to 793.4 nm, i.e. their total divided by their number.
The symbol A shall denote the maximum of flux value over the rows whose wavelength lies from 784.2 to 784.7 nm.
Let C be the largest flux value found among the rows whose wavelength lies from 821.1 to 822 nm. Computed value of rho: 1486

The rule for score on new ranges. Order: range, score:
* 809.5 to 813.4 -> 40.2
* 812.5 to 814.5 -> 40.4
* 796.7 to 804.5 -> 39.9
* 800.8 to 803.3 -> 39.9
